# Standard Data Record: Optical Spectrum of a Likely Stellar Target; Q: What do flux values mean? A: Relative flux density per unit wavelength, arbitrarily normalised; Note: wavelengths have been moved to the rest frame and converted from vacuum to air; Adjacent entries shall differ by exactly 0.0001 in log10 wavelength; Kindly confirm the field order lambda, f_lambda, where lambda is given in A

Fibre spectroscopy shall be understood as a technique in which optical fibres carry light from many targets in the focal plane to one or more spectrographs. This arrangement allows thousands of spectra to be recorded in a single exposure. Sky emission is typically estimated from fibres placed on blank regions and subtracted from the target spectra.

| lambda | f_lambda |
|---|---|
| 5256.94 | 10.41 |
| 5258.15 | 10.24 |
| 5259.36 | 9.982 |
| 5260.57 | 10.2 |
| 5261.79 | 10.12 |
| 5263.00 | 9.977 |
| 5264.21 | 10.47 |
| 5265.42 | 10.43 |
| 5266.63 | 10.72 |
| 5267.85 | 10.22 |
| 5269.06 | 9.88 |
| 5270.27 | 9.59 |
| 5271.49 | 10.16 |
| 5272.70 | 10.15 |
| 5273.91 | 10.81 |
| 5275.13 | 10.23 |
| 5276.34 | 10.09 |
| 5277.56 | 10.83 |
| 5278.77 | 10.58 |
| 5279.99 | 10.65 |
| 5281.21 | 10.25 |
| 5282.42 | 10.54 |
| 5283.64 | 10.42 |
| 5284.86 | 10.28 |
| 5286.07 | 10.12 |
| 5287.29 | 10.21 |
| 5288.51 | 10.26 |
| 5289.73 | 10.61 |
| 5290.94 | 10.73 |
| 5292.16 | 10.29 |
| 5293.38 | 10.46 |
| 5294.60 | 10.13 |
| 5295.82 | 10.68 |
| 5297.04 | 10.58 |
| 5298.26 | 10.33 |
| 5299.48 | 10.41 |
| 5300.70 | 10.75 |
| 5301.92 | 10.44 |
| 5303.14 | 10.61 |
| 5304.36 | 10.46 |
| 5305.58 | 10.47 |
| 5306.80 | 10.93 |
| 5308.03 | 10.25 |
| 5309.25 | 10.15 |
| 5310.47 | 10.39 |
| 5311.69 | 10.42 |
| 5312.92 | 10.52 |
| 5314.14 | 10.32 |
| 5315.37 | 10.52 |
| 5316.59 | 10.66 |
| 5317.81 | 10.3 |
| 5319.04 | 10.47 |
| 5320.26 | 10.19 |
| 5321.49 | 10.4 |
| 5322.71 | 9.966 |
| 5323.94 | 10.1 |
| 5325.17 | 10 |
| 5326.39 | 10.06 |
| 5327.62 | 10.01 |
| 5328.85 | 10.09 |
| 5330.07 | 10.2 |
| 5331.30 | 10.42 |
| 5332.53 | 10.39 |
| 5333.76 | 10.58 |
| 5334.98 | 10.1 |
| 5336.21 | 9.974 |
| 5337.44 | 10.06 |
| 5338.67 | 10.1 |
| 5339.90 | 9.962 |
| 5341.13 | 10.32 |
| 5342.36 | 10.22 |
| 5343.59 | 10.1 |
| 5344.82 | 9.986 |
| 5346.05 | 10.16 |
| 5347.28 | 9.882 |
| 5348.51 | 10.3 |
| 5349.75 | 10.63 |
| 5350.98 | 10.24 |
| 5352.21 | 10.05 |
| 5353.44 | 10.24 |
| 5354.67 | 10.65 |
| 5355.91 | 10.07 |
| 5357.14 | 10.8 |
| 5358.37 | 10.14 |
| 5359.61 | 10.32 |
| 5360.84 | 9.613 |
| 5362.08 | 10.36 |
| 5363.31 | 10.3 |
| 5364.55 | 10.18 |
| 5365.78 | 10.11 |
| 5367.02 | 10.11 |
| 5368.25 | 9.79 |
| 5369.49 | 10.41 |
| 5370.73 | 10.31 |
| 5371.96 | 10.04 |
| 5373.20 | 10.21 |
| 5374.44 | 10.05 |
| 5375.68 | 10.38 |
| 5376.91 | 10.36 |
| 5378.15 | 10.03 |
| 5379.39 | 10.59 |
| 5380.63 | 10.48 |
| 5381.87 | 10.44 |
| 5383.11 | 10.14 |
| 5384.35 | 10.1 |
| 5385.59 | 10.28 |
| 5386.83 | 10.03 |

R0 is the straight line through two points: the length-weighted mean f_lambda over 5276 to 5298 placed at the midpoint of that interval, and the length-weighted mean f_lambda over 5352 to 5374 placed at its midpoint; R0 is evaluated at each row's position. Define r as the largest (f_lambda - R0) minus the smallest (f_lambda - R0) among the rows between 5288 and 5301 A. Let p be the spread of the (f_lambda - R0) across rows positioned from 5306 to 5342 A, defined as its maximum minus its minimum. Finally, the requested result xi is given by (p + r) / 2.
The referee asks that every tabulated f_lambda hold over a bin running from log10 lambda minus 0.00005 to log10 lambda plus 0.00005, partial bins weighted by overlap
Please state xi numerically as 0.78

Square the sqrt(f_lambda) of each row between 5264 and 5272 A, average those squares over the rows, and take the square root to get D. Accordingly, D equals 3.20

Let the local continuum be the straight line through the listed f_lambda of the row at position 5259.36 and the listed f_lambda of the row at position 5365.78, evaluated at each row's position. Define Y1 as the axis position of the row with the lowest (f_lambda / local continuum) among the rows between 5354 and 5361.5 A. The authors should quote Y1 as 5360.84 A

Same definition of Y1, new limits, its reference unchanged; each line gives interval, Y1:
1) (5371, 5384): 5378.15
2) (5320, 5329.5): 5322.71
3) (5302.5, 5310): 5309.25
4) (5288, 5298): 5294.60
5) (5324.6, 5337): 5336.21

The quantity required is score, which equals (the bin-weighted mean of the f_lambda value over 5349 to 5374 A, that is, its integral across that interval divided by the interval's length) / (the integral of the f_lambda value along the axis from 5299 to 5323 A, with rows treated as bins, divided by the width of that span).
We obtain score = 0.979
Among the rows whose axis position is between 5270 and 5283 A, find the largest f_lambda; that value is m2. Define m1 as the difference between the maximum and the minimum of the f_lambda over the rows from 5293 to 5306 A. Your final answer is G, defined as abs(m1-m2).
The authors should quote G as 10.2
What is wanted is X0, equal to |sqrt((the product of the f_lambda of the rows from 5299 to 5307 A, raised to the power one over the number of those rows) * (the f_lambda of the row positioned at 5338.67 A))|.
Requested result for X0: 10.34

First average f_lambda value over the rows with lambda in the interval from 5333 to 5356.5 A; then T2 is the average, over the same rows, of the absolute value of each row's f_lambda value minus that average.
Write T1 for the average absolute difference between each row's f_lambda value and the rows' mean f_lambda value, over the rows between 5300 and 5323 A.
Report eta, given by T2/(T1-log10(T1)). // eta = 0.182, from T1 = 0.159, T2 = 0.174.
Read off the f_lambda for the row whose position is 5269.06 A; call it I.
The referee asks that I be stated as 9.88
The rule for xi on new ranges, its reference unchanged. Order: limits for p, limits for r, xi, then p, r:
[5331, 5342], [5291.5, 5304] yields 0.62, 0.6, 0.638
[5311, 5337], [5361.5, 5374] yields 0.65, 0.7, 0.624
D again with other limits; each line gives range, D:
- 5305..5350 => 3.20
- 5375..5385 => 3.21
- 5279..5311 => 3.23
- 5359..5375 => 3.18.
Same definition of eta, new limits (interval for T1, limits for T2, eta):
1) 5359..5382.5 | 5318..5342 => 0.178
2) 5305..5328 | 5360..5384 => 0.208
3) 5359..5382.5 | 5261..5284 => 0.295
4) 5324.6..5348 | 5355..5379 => 0.186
